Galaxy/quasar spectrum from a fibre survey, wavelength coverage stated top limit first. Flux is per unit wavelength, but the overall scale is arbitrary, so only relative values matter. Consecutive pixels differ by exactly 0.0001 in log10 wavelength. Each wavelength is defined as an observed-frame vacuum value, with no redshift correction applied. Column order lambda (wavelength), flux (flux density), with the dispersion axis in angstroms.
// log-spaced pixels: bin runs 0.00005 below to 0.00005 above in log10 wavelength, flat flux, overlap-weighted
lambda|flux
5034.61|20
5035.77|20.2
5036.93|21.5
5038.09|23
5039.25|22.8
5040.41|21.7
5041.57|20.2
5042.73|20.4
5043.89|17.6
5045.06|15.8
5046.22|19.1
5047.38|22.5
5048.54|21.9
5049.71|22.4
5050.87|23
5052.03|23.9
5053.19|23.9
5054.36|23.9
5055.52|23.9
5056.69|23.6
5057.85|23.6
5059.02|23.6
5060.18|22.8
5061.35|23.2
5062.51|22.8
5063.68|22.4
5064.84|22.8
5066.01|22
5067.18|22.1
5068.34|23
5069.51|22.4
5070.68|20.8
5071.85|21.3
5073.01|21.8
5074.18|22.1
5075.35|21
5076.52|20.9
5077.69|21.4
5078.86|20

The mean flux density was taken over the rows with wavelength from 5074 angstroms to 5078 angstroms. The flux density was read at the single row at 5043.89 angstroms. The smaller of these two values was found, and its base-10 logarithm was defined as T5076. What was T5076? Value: 1.25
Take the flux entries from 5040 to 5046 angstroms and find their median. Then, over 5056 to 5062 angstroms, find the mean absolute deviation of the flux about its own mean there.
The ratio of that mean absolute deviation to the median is 0.0143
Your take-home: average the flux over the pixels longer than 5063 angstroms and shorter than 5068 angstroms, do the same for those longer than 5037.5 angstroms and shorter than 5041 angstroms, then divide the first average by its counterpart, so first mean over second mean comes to 0.99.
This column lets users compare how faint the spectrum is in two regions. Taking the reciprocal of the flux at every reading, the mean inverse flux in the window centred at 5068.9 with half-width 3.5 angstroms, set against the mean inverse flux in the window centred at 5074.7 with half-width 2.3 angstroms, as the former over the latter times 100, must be 98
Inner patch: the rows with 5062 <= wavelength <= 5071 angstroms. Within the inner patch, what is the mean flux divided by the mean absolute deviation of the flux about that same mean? 45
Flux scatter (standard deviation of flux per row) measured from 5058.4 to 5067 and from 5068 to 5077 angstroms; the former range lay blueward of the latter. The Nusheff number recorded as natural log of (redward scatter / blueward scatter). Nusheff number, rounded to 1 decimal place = 0.4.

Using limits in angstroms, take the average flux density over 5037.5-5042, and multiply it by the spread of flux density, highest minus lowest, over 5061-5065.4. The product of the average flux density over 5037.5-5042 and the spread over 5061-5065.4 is 18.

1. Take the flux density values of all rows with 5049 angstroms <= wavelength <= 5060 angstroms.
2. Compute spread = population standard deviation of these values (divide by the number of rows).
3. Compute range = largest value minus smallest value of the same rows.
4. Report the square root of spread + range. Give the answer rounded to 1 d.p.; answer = 1.4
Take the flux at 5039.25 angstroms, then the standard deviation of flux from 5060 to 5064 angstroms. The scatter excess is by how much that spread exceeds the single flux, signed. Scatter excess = -22.5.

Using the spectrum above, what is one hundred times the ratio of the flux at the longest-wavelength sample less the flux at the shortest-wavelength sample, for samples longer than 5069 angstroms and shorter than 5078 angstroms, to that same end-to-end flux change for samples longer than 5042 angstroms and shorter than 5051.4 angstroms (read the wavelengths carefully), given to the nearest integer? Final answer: -38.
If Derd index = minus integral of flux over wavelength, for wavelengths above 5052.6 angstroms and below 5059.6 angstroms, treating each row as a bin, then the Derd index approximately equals -166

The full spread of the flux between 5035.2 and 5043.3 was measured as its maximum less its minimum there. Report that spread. 2.8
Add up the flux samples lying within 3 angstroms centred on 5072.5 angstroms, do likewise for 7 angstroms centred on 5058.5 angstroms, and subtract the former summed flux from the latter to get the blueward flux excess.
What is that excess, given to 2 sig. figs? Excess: 98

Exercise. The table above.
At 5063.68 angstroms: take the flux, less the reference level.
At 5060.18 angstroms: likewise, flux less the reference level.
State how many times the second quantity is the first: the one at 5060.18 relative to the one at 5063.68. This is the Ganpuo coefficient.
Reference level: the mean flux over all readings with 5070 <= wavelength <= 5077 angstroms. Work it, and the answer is 1.4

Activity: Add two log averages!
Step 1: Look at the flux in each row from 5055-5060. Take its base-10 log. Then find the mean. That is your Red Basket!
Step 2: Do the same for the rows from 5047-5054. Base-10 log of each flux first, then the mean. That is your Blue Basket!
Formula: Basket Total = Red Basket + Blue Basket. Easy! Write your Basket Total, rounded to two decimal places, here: 2.73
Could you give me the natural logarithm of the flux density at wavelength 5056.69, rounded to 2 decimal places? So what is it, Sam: 3.16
